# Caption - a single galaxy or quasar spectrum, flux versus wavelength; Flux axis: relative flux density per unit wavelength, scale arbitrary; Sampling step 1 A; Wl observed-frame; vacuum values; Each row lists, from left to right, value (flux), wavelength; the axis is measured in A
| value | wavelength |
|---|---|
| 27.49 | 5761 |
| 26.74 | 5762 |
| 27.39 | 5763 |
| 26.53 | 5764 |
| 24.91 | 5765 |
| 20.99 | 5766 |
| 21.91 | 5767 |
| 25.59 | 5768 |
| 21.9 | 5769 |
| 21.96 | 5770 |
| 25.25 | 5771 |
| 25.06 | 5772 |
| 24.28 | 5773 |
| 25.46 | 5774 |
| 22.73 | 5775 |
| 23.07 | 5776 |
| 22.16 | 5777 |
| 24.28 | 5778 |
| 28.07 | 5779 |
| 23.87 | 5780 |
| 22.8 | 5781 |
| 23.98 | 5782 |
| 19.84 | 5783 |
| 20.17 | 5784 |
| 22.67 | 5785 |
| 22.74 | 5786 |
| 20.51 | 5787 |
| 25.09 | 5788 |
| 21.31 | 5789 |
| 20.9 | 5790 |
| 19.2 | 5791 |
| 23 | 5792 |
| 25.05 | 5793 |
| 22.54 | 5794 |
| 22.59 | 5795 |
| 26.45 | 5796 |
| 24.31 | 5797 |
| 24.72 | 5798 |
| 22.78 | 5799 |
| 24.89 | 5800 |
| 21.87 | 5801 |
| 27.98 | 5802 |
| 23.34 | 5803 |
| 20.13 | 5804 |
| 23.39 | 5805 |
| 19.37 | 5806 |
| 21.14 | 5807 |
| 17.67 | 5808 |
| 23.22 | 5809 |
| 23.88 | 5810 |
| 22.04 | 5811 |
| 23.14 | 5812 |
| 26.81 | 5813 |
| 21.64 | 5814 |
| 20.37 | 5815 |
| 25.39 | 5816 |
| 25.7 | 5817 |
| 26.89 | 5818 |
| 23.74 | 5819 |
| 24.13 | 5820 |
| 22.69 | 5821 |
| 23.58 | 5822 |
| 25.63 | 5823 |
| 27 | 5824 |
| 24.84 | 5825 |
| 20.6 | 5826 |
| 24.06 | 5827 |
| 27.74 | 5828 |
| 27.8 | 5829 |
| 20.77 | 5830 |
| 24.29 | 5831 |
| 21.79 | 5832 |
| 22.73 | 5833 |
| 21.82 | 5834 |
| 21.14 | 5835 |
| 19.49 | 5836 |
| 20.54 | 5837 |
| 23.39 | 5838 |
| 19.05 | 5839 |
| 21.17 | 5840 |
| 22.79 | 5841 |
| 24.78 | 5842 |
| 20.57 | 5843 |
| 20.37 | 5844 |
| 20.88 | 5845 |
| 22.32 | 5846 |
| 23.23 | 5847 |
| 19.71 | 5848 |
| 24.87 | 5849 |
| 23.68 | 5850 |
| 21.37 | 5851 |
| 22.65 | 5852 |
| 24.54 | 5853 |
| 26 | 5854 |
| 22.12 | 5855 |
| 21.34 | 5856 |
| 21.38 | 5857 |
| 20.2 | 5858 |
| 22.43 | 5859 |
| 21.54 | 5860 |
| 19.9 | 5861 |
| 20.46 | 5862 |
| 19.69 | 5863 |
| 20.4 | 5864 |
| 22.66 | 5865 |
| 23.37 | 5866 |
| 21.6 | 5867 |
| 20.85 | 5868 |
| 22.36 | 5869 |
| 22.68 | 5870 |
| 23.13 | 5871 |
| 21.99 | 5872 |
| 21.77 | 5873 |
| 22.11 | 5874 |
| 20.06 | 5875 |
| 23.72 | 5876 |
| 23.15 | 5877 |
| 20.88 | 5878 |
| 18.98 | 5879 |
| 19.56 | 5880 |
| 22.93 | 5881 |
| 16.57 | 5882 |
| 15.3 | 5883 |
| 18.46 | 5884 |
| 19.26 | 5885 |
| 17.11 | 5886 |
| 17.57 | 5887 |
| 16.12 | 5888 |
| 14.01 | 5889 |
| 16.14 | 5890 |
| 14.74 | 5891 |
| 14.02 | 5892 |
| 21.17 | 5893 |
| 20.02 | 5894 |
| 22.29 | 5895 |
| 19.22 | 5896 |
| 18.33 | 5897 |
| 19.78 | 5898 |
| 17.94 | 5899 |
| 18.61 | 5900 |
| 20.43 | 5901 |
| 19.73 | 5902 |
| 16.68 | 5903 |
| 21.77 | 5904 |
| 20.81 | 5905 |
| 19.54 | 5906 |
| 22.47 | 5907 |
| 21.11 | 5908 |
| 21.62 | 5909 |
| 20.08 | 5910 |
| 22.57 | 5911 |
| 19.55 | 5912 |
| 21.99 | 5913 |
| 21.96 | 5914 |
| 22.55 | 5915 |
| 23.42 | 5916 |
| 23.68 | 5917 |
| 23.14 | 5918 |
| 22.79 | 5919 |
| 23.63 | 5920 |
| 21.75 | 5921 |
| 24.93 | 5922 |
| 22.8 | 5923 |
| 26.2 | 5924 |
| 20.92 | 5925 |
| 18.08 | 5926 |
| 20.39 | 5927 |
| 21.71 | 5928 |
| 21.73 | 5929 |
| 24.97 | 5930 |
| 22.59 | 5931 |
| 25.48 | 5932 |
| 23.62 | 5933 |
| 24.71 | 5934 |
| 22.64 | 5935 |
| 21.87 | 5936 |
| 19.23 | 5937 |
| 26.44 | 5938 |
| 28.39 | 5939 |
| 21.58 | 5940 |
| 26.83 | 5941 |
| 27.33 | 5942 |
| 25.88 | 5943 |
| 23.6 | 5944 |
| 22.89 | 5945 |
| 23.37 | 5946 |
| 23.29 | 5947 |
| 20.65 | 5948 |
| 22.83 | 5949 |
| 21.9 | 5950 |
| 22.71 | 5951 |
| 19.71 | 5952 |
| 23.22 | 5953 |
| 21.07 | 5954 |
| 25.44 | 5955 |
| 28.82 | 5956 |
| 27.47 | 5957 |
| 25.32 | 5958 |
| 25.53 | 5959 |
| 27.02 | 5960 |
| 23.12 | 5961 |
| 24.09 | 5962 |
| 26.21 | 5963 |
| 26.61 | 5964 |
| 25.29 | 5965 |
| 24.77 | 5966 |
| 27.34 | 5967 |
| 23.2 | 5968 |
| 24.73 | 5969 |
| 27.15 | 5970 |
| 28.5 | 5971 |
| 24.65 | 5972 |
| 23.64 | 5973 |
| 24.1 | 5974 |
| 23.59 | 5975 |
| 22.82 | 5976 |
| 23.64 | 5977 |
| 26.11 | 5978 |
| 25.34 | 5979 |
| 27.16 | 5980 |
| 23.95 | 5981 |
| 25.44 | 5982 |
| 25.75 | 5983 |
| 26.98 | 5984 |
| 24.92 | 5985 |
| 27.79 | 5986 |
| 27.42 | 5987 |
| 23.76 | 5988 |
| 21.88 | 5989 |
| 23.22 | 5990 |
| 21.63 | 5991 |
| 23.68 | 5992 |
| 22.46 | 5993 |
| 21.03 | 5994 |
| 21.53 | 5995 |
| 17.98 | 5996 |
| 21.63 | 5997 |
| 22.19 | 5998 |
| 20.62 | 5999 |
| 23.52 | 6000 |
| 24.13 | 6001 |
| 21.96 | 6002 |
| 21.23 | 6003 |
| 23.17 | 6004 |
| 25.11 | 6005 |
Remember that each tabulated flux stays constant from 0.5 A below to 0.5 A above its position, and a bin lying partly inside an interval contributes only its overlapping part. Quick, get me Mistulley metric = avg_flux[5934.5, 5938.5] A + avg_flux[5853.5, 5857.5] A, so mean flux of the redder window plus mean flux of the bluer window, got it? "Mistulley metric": 45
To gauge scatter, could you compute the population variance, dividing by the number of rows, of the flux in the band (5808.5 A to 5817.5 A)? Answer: 3.9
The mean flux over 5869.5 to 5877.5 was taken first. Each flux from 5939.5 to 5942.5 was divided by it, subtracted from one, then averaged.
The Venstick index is -0.13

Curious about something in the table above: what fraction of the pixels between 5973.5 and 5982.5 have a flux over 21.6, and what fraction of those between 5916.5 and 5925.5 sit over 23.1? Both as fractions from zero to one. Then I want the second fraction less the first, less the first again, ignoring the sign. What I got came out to 1.4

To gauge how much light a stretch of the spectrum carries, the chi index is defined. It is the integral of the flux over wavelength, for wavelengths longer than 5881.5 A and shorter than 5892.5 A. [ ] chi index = 179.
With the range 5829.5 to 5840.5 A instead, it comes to 236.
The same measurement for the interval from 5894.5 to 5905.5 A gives 216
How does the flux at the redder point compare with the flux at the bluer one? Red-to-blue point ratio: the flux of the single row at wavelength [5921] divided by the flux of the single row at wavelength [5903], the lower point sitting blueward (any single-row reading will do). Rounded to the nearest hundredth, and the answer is 1.30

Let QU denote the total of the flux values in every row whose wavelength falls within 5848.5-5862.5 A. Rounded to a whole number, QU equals 312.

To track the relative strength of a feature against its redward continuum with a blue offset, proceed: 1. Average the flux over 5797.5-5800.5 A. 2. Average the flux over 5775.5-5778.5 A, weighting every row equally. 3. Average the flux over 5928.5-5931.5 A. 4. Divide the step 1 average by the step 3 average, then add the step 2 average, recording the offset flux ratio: 24.2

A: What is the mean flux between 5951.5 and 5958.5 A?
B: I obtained 24.4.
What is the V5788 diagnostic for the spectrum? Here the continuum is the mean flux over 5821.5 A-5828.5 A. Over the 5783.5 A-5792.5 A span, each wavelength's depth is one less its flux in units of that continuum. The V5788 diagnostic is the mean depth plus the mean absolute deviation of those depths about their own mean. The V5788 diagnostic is 0.18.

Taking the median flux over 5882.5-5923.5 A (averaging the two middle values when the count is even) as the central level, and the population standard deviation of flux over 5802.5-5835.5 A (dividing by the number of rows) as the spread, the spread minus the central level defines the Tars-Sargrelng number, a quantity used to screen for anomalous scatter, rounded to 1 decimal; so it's -17.6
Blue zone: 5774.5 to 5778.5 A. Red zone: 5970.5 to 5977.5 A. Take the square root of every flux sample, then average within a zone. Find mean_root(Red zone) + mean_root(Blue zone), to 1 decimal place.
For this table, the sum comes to 9.7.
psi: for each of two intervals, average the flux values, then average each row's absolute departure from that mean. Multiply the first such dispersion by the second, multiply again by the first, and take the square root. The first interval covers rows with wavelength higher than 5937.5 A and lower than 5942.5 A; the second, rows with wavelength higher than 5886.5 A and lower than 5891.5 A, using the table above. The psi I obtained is 1.9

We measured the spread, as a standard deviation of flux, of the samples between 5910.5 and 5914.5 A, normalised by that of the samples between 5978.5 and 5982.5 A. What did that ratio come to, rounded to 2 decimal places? 1.02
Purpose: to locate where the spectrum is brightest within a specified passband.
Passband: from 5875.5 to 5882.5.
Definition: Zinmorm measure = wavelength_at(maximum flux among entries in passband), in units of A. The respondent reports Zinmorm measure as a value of 5876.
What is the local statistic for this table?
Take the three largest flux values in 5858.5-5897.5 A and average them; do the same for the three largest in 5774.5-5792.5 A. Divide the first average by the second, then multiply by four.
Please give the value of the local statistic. 3.6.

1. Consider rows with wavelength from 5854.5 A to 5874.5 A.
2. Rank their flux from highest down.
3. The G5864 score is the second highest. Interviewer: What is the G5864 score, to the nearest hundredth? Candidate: 23.13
